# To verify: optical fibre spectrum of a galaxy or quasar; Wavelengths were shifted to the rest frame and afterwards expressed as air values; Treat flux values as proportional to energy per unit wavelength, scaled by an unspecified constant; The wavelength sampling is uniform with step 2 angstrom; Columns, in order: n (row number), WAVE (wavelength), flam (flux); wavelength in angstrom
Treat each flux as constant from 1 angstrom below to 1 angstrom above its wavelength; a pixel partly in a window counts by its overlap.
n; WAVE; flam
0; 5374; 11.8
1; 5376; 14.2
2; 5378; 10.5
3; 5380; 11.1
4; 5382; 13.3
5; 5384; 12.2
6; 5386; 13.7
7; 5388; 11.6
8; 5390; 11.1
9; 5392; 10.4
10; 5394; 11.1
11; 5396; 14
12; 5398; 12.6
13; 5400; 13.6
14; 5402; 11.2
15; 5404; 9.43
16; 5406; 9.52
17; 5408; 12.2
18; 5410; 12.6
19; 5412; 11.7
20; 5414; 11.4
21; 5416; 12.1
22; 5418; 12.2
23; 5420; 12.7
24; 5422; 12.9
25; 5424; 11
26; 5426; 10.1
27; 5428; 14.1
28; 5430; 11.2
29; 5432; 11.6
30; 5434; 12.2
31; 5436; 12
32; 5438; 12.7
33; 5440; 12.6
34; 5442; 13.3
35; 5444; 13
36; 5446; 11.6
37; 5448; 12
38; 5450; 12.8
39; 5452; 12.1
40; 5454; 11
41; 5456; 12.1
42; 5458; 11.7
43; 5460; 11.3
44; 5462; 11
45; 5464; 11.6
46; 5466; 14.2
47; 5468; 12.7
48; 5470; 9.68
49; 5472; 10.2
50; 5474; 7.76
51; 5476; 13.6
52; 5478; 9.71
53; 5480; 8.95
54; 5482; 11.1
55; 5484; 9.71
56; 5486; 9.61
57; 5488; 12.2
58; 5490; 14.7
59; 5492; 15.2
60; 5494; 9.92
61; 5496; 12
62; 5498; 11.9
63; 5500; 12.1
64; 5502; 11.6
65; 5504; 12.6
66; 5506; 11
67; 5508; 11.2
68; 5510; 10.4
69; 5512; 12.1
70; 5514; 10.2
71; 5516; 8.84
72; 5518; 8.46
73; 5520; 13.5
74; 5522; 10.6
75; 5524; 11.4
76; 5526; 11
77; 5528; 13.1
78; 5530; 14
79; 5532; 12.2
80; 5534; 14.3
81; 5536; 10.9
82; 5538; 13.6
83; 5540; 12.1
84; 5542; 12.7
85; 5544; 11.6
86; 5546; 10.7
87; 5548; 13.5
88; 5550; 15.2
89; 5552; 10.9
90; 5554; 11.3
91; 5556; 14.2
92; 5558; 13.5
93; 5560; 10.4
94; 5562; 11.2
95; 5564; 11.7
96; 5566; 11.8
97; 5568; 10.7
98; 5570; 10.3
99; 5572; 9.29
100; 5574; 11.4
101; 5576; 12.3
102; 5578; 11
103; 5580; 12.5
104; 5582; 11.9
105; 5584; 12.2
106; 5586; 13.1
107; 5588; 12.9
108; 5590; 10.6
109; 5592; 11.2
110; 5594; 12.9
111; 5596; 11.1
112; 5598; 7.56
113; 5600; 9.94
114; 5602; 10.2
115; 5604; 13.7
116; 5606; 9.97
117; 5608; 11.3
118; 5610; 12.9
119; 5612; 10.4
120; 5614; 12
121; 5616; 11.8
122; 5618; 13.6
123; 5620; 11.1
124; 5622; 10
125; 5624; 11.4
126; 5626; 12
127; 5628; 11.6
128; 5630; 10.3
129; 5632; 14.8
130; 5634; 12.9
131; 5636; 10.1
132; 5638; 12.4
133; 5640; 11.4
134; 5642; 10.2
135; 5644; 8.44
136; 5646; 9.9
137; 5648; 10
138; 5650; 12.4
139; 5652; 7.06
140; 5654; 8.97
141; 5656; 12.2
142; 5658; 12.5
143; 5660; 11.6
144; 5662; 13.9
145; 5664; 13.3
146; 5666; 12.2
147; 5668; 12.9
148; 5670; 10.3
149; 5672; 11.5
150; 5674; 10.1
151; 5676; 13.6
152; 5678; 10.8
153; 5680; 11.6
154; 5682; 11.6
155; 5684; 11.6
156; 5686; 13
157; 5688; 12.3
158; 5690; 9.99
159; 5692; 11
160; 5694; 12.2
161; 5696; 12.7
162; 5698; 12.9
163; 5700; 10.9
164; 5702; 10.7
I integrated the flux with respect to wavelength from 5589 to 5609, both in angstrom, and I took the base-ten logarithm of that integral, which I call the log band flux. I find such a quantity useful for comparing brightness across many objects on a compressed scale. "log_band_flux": 2.3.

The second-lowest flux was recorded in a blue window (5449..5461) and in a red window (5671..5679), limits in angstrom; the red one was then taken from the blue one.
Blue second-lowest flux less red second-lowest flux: 0.5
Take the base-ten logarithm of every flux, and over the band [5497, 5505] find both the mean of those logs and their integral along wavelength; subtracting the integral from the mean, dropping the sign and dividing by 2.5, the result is 3.0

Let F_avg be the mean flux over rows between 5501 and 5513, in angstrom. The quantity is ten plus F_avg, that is 21.5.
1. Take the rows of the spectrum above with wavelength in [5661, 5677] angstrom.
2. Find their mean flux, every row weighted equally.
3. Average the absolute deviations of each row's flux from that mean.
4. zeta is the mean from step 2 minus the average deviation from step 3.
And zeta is 11.0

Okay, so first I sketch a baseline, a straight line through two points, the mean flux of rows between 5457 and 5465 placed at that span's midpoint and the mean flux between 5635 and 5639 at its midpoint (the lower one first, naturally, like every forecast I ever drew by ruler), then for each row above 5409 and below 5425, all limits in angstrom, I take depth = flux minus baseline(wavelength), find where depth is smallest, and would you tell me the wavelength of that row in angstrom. 5424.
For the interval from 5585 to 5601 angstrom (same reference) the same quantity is 5598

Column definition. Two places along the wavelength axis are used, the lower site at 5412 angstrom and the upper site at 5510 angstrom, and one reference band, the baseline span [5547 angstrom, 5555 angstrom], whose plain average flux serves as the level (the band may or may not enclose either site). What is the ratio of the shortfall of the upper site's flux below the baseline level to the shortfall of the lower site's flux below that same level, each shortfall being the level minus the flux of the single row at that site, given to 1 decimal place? 2.3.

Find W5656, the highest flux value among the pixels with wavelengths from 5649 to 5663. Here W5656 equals 13.9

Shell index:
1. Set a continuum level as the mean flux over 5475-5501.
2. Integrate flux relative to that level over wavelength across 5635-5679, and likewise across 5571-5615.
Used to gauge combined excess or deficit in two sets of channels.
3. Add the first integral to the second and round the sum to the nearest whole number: -28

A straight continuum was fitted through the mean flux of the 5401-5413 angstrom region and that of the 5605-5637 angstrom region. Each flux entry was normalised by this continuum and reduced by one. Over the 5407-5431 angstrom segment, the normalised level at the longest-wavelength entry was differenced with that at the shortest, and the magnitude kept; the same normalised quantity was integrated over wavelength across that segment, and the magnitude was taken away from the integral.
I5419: 1.8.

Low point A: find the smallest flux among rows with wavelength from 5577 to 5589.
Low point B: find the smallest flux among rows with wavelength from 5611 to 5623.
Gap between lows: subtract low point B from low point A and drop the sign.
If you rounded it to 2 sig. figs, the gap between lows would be 1.0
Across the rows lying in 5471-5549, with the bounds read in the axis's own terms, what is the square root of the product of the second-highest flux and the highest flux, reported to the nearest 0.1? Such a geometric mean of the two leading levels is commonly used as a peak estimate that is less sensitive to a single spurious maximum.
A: 14.9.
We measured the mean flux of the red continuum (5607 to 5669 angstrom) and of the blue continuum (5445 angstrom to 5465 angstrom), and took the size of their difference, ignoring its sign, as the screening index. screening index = 0.25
